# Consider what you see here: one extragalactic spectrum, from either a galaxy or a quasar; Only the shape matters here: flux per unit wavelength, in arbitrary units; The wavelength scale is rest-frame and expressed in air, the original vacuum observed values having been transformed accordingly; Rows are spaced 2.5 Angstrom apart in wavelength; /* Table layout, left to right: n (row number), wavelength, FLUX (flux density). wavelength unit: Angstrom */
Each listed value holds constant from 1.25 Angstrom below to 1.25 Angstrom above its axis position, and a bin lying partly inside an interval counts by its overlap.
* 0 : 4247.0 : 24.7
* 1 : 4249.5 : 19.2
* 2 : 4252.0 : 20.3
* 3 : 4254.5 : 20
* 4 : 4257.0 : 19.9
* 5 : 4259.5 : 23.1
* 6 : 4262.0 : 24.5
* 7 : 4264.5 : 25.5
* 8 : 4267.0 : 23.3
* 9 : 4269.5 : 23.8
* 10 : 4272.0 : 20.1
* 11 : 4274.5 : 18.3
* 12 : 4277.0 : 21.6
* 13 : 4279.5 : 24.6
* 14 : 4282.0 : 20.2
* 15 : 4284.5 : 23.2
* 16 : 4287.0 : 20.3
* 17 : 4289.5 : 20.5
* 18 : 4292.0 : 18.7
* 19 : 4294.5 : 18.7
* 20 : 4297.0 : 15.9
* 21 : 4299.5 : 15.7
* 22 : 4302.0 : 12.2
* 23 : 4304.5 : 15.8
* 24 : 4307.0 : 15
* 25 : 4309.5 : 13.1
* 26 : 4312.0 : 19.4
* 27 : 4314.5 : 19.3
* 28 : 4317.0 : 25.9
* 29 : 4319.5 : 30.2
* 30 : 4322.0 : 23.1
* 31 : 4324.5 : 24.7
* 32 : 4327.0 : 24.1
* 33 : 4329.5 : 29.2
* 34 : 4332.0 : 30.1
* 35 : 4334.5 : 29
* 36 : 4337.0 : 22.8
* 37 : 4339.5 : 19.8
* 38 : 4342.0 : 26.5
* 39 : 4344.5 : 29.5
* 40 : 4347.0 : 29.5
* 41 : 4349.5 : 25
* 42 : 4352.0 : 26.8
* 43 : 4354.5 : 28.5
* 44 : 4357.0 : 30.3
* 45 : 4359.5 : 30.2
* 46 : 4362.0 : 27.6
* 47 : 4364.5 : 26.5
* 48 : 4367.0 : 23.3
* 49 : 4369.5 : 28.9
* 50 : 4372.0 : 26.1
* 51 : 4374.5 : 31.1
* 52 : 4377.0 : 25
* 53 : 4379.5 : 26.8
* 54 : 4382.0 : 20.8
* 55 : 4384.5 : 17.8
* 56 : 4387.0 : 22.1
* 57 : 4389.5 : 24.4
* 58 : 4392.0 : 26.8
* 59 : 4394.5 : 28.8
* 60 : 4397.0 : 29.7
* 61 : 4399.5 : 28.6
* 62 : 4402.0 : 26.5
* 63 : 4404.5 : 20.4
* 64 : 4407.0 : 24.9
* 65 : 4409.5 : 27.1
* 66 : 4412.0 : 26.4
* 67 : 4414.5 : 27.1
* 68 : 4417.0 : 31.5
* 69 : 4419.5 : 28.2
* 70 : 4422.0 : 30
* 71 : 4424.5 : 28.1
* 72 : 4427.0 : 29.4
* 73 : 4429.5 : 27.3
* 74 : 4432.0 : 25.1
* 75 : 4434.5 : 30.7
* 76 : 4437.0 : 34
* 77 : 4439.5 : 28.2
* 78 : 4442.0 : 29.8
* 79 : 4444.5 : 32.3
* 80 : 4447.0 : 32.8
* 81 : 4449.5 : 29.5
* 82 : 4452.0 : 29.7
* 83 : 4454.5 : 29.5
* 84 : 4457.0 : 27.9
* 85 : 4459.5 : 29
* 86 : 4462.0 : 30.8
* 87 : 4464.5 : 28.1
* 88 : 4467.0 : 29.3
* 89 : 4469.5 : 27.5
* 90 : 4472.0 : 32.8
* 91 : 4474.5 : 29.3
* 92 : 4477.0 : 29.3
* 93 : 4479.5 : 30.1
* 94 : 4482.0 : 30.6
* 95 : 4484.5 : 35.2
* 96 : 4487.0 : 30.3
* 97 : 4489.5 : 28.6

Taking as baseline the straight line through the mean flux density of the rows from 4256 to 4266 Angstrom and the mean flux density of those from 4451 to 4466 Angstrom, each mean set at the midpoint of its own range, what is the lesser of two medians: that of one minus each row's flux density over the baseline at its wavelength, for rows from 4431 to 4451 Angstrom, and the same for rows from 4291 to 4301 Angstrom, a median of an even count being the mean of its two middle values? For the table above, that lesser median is -0.059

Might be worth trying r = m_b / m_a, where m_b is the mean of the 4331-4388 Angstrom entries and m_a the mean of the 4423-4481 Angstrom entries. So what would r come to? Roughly 0.89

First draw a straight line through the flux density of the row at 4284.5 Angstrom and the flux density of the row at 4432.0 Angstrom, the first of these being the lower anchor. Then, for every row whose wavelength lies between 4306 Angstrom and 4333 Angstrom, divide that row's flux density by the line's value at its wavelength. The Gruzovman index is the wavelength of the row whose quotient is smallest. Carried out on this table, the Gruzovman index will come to 4309.5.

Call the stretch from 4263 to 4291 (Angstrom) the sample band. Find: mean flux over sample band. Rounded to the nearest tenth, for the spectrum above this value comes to 21.9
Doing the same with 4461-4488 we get 30.3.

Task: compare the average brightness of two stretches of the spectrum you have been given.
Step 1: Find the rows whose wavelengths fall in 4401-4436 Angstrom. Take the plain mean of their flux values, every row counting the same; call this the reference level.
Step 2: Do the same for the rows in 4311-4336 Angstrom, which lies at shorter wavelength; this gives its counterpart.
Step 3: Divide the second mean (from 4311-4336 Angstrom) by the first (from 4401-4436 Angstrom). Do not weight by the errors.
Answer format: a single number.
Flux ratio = 0.93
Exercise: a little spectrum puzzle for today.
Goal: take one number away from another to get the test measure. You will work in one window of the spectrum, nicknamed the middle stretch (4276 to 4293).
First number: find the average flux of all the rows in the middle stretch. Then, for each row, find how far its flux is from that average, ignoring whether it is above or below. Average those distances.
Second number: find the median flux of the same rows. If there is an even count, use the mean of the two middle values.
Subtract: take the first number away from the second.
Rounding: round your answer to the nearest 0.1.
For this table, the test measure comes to 18.9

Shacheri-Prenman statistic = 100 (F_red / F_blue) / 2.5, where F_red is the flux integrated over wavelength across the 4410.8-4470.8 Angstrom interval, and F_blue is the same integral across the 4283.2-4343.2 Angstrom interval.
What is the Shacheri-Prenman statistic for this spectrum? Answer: 55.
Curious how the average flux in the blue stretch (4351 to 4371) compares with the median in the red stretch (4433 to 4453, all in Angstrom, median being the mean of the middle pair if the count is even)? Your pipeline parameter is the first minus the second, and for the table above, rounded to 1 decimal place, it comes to -2.5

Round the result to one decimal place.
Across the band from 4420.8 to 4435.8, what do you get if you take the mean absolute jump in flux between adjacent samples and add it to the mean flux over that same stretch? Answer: 31.1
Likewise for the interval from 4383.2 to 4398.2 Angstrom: 27.3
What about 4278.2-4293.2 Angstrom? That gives 23.7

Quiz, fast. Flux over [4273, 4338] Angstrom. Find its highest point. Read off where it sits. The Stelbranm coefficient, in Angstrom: 4319.5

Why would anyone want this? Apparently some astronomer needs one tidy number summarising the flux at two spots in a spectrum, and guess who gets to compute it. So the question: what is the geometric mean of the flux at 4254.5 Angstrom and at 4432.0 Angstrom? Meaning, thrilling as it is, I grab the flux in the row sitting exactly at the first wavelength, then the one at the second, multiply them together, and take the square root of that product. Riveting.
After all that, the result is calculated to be 22.4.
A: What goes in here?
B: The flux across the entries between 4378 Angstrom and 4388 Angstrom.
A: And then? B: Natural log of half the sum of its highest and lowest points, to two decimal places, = 3.10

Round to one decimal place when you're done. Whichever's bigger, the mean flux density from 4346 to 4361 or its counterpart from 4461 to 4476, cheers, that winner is 29.6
